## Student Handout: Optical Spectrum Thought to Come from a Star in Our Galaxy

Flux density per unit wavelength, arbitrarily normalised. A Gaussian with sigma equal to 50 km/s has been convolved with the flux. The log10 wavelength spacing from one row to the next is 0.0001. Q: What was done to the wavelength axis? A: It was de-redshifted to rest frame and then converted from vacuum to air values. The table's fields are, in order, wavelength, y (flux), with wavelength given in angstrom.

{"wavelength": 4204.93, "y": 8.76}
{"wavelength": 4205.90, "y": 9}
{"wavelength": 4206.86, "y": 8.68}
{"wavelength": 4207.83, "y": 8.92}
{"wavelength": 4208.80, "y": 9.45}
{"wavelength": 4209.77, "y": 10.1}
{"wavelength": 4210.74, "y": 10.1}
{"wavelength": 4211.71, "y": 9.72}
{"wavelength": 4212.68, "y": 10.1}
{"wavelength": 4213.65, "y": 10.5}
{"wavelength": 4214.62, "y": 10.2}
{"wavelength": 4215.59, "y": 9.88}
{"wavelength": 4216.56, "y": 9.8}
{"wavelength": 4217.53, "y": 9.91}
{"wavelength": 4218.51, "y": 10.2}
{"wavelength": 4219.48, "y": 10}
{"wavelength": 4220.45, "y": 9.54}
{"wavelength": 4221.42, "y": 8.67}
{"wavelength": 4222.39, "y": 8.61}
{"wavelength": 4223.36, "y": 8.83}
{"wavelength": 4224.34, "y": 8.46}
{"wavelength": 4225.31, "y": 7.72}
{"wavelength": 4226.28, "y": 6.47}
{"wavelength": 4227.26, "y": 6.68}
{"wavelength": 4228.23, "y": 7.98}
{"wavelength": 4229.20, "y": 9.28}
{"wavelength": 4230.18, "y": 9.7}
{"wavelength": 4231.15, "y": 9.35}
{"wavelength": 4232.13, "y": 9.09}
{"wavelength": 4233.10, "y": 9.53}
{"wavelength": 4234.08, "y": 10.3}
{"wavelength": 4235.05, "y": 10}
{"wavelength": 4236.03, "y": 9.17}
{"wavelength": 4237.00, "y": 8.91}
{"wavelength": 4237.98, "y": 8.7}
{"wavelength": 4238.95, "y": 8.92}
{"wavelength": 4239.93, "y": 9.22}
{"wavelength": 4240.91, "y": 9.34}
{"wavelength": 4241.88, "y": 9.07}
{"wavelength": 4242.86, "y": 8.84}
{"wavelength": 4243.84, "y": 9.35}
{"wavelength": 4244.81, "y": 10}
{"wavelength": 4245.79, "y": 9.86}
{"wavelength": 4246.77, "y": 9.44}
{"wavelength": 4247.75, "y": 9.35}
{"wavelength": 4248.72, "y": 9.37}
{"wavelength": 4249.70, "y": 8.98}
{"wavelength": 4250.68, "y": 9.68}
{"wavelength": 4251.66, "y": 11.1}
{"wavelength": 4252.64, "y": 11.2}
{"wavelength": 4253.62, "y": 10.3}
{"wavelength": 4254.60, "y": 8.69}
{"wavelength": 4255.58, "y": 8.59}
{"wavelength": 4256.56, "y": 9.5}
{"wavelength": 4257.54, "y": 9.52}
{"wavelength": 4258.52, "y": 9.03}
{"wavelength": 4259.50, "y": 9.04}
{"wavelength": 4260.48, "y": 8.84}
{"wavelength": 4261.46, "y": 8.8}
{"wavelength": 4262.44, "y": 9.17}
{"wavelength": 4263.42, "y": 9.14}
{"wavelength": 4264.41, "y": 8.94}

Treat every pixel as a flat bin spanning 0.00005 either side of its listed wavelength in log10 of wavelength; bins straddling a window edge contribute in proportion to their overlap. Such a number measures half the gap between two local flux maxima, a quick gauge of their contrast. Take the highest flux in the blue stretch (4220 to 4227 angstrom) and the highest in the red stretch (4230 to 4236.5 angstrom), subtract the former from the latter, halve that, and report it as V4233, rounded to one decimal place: 0.4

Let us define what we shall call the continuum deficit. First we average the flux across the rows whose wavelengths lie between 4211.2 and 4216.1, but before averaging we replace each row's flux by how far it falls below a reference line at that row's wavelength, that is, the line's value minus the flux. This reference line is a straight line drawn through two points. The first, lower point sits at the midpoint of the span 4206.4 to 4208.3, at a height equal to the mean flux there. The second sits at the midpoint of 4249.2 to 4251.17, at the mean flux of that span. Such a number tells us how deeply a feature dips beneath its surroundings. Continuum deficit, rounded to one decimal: -1.2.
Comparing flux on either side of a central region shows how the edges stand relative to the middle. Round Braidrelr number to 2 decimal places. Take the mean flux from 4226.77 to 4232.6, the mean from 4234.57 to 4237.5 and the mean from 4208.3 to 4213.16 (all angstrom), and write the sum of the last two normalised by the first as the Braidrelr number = 2.22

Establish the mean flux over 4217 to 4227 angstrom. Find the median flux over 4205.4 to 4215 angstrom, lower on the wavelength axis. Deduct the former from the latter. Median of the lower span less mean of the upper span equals 1.1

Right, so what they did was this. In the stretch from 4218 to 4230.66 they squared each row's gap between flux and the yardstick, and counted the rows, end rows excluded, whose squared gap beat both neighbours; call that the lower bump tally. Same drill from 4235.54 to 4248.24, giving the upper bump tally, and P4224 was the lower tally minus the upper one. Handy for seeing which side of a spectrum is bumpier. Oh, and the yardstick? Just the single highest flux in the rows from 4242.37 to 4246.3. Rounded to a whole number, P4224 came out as 0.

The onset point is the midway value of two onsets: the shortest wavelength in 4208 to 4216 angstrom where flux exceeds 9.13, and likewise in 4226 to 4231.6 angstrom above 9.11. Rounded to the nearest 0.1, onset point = 4219.0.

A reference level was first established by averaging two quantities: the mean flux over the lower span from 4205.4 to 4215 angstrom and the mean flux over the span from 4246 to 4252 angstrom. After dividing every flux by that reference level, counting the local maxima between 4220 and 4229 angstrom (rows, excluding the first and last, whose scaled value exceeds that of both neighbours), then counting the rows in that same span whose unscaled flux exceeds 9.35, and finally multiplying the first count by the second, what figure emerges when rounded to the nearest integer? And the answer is 1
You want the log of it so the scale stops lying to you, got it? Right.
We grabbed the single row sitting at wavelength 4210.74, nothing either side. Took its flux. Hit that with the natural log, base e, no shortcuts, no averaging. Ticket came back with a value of 2.31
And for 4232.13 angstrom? 2.21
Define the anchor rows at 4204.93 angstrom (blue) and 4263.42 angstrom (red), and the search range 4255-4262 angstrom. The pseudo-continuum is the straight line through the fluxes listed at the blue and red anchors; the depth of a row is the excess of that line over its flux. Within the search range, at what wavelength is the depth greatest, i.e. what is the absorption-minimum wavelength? 4255.58 angstrom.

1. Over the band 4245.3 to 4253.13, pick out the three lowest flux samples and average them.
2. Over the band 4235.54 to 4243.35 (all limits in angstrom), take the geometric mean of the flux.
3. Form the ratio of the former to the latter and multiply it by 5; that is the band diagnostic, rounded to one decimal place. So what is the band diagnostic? 5.1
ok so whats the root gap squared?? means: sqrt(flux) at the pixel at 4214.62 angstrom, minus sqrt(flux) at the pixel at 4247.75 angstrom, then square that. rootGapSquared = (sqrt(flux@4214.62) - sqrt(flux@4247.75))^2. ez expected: 0.018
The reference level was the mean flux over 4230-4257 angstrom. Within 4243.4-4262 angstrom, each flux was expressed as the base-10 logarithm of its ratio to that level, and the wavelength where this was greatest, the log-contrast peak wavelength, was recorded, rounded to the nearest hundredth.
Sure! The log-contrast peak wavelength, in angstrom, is 4252.64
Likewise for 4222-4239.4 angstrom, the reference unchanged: 4234.08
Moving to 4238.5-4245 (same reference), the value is 4244.81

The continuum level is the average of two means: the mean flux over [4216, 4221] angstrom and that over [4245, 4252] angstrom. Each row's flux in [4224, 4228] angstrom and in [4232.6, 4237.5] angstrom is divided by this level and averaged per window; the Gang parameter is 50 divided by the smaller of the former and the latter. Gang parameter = 67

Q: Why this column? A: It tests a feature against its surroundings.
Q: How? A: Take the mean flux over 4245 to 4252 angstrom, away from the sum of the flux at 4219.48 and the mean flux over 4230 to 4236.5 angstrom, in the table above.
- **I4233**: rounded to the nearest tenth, 9.9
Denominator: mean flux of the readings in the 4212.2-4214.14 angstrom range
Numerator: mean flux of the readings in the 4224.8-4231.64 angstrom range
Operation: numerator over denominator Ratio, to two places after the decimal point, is 0.79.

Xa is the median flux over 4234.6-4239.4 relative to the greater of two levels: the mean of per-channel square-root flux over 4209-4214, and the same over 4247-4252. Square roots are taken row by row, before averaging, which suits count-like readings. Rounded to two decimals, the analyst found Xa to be 2.81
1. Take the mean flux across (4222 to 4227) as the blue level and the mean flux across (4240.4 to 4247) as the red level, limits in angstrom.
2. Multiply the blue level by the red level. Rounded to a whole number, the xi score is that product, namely 75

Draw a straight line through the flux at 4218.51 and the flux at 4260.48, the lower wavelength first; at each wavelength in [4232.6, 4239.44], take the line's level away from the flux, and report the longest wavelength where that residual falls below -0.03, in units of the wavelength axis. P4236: 4238.95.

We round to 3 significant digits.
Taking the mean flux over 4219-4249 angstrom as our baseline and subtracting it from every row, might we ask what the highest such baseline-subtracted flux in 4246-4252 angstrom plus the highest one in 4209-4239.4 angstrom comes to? 3.55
